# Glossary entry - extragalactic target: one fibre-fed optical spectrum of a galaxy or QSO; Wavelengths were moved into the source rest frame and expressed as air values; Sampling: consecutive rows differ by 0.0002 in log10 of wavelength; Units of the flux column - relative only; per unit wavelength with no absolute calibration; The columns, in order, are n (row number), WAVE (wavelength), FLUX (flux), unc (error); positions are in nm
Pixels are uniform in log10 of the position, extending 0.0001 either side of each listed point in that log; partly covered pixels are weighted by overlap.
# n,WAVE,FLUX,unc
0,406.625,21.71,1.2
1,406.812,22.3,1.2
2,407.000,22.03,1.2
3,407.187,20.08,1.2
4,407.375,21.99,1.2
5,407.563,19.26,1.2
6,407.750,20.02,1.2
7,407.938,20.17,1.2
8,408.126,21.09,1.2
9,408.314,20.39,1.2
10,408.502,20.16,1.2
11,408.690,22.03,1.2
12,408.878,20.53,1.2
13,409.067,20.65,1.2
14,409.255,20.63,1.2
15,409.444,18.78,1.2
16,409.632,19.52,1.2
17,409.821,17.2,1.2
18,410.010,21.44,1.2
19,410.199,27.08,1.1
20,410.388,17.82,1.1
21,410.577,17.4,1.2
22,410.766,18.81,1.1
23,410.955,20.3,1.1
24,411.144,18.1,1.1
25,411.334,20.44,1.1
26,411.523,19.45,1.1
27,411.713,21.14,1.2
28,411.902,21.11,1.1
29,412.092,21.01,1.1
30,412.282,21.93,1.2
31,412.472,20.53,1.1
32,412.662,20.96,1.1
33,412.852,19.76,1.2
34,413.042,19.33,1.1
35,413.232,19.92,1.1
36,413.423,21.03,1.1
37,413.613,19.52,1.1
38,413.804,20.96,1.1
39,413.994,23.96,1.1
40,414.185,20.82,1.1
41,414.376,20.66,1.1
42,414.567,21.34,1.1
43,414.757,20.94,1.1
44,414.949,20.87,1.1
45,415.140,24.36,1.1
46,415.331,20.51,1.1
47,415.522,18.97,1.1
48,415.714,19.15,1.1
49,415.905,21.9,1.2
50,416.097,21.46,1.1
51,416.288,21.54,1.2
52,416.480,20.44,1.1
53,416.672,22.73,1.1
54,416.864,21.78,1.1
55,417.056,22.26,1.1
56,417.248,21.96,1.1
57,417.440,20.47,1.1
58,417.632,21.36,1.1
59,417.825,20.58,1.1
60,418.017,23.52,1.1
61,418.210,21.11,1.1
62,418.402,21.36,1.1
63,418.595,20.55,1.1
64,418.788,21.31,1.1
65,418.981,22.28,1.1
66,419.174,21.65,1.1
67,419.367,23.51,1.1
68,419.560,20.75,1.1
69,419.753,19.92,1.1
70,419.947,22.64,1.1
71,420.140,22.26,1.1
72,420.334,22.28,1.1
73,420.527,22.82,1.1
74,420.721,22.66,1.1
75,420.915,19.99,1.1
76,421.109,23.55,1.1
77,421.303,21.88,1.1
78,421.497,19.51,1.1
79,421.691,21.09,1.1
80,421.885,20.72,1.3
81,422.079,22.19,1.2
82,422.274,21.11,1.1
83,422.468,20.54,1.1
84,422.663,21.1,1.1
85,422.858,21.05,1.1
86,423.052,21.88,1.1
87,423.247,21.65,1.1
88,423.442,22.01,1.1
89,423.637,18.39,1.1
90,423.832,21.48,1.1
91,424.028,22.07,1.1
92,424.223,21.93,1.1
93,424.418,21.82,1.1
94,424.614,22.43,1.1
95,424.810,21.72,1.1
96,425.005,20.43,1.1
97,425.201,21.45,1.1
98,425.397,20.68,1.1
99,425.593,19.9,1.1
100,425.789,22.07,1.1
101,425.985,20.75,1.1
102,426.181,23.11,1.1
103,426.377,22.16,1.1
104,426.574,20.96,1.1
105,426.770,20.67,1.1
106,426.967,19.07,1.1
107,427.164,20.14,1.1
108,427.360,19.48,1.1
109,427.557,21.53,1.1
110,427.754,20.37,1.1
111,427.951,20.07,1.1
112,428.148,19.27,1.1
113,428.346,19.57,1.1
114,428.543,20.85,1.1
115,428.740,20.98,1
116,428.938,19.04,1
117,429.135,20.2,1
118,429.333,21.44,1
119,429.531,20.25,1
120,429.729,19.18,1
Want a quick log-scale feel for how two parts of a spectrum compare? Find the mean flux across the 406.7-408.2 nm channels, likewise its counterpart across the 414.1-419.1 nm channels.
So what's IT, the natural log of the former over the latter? -0.021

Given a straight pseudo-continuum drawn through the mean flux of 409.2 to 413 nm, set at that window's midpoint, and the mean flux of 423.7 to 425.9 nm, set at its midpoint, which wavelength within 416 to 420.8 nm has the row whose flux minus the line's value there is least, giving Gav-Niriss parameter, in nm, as 419.753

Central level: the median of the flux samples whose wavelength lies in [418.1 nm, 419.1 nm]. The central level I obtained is 21.3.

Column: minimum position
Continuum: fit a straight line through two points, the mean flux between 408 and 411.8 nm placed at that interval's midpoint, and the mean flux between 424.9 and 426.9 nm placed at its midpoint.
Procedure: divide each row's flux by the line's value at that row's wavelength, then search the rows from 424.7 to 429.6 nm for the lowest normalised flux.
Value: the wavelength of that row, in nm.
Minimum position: 428.938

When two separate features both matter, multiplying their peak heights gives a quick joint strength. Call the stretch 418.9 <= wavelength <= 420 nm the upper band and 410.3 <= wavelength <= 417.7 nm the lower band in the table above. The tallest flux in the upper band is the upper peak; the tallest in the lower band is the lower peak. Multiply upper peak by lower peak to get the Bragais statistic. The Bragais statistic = 573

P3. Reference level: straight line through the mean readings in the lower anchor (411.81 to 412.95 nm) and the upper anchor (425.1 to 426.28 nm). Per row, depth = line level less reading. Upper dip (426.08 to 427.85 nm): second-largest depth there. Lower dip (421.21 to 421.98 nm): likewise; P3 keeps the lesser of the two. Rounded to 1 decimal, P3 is 0.5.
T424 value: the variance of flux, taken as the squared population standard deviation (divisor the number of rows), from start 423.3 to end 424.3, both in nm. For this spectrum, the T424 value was 1.98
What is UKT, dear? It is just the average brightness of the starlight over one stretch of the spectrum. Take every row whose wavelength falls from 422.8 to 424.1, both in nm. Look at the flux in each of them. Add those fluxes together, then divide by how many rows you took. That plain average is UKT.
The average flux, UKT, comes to 21.2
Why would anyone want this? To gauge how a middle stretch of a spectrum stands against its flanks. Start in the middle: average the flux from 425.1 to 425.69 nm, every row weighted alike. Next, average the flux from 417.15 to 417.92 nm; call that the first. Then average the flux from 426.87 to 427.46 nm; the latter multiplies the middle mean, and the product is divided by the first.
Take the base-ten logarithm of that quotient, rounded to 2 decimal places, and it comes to 1.28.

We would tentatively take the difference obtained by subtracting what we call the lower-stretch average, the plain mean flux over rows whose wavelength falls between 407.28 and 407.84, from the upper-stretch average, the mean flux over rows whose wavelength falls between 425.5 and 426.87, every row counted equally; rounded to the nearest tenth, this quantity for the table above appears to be 1.0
